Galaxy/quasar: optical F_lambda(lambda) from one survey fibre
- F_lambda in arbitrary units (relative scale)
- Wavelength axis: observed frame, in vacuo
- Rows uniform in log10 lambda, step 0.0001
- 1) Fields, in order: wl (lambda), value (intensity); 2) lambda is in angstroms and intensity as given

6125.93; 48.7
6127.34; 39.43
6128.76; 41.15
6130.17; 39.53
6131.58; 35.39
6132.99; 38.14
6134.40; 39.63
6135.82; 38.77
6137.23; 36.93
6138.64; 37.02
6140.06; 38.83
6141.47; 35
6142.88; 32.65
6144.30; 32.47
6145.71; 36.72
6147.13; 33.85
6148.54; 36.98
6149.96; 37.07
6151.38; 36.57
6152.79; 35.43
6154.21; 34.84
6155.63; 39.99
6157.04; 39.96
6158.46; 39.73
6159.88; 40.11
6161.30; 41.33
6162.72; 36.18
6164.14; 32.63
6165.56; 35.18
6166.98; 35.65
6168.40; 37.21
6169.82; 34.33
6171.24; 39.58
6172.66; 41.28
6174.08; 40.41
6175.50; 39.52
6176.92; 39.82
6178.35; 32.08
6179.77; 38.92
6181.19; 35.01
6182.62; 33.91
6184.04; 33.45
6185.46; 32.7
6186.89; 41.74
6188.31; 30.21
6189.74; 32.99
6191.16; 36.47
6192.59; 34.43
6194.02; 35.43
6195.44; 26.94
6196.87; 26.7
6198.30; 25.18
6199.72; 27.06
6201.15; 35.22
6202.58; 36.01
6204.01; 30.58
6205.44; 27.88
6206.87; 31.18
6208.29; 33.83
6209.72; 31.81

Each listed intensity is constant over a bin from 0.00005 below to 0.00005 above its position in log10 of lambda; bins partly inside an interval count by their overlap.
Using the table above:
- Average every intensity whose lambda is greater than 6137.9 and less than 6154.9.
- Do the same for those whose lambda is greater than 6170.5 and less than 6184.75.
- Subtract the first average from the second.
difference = 1.8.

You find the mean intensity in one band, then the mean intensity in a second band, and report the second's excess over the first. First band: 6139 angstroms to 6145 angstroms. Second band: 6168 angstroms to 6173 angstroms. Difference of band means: 3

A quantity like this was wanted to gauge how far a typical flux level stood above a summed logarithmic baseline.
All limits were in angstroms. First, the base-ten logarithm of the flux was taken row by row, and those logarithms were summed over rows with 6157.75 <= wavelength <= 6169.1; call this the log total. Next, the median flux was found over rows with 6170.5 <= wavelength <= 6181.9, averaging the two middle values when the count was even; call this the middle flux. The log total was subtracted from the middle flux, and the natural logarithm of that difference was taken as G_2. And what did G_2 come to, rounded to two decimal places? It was 3.30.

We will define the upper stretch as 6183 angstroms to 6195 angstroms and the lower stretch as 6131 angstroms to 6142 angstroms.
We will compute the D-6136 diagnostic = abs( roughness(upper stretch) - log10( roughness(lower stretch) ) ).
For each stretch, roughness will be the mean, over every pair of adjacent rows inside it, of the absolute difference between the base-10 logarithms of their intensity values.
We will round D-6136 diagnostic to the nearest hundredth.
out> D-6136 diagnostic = 1.73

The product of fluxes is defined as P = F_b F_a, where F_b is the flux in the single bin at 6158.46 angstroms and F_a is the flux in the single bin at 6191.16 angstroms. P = 1449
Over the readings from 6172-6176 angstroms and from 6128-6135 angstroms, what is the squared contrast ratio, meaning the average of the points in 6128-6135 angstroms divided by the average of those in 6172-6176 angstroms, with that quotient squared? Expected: 0.92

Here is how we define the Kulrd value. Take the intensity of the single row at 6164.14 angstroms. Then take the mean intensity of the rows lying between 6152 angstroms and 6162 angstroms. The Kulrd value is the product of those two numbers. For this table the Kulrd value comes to 1265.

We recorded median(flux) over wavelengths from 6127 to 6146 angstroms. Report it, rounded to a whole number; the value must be 38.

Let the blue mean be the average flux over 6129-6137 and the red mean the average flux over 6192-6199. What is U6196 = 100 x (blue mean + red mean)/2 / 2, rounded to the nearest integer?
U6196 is 1701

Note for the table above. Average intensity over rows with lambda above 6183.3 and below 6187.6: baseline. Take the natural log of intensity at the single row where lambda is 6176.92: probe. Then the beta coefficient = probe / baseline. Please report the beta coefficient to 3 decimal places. 0.102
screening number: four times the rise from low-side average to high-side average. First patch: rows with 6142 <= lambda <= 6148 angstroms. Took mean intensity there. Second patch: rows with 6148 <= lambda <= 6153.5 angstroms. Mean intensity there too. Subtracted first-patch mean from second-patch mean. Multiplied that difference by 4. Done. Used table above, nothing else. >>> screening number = 10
